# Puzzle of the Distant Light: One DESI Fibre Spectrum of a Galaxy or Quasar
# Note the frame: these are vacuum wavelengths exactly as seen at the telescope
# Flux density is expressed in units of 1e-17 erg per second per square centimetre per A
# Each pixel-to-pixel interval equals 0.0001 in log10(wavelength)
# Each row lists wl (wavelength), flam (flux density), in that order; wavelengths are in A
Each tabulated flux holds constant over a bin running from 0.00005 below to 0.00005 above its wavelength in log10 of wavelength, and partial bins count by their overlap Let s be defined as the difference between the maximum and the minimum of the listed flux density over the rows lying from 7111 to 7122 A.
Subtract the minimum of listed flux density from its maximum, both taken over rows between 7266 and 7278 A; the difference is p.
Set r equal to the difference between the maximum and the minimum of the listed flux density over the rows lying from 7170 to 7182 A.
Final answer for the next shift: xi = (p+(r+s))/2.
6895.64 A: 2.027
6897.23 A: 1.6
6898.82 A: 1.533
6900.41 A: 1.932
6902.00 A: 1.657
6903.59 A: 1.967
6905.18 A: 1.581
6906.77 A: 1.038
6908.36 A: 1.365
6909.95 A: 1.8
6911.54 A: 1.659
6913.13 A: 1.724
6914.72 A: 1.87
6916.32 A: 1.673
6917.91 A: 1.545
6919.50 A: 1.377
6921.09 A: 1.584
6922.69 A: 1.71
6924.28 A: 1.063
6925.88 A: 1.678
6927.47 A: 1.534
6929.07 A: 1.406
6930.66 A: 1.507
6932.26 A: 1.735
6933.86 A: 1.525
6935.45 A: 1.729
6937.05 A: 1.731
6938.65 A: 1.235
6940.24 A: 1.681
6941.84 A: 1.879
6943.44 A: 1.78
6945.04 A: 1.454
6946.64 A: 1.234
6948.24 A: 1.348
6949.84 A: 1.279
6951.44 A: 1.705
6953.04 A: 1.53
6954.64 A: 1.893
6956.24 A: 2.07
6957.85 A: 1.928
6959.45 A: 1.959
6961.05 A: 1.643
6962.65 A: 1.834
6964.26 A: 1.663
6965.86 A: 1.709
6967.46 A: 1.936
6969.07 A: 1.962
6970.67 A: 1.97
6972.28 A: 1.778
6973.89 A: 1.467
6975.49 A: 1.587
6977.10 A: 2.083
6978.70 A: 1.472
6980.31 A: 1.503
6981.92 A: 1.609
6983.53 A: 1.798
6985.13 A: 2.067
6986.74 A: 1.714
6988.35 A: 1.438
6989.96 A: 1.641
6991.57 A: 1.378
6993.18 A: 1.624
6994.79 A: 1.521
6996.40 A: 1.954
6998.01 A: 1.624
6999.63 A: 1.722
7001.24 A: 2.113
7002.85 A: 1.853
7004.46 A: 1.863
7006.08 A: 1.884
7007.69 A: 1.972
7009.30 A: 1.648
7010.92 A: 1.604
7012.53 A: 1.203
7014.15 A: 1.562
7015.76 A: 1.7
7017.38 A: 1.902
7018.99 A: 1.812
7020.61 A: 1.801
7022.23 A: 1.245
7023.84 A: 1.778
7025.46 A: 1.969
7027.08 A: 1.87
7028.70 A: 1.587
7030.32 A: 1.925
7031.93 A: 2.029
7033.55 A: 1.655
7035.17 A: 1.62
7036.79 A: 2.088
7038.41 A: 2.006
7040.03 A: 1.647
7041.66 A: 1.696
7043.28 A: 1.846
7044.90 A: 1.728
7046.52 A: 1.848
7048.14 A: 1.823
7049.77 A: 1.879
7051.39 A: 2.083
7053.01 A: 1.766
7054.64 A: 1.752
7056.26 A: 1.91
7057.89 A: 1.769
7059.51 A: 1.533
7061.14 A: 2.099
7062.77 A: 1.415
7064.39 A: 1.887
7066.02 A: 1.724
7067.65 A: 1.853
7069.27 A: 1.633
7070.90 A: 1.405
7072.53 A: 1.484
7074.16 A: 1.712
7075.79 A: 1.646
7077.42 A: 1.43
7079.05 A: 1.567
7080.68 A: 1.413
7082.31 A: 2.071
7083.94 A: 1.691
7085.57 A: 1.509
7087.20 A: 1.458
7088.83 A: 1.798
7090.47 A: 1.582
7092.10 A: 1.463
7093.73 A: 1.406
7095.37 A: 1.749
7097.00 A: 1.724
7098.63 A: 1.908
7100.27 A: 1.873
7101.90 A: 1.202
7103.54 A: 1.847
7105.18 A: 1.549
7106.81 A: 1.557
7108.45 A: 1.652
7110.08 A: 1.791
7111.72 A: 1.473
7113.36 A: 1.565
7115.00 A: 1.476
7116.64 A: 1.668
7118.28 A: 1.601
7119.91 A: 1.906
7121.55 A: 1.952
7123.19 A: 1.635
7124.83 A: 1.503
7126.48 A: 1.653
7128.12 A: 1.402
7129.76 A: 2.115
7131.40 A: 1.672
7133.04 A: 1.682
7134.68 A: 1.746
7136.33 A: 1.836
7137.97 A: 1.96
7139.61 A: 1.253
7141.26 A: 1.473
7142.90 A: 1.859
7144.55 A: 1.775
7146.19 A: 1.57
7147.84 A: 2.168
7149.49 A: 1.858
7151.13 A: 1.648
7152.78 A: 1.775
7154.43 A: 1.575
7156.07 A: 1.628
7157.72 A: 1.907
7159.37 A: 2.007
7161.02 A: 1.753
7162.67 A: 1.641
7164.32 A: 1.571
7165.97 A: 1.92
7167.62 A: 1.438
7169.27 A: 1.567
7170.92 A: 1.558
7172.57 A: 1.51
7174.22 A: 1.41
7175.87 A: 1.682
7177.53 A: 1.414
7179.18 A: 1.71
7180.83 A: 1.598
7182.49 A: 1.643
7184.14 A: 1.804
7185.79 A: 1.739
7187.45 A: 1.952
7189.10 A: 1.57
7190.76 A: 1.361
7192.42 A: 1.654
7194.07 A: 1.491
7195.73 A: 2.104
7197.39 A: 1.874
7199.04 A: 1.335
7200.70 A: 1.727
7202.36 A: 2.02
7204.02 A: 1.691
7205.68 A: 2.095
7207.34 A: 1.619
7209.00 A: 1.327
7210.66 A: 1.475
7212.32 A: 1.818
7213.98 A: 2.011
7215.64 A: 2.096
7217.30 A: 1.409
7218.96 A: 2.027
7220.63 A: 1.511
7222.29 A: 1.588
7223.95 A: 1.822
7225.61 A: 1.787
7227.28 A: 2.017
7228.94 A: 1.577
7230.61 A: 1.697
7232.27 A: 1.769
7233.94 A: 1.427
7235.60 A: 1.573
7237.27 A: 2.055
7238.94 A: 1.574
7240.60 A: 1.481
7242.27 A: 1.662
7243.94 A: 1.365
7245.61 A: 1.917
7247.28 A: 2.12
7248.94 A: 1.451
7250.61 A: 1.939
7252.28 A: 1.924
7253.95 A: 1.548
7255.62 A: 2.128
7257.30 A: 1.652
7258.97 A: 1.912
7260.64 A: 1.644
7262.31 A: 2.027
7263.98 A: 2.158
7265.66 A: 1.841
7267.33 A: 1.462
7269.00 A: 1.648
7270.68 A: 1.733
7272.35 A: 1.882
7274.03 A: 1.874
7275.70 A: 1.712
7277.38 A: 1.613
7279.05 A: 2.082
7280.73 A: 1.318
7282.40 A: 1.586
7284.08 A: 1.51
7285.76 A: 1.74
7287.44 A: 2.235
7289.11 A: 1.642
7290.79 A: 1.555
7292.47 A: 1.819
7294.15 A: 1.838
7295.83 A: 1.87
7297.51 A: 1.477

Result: 0.60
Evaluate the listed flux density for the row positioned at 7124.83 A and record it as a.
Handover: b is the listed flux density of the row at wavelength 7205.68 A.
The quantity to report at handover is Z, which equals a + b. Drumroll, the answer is 3.60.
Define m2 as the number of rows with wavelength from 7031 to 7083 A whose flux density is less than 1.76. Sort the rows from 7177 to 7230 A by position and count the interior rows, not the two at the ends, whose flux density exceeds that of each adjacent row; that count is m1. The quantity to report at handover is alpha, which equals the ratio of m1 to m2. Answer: 0.65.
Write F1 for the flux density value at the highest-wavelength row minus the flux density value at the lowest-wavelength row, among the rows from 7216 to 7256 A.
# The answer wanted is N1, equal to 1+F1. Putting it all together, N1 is 1.72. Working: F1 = 0.7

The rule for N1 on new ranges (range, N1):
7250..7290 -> 0.70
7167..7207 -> 1.66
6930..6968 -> 1.43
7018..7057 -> 1.10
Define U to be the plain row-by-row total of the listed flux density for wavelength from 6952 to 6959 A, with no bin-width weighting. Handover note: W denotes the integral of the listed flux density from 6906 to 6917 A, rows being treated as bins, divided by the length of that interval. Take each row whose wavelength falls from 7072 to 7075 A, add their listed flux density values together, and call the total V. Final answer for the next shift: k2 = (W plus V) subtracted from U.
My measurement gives 3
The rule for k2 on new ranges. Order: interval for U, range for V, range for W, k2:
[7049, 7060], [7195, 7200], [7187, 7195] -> 6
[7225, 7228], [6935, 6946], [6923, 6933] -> -9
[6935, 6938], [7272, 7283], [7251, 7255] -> -10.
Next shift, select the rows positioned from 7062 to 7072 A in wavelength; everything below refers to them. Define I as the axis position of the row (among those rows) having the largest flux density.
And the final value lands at 7064.39 A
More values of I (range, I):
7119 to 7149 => 7147.84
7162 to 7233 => 7195.73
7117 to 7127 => 7121.55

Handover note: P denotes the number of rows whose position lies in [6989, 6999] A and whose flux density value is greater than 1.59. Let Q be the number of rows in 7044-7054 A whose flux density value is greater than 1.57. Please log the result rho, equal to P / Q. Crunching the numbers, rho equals 0.7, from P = 4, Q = 6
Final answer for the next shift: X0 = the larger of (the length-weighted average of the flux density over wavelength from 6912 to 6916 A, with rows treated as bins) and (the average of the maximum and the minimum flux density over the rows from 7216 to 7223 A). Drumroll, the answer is 1.77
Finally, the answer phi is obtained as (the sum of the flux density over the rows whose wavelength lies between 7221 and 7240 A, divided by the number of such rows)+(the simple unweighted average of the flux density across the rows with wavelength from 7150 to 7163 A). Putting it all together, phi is 3.46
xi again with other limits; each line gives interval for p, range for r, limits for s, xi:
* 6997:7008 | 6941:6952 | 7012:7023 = 0.92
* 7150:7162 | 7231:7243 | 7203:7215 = 0.91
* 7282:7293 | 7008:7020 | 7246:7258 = 1.05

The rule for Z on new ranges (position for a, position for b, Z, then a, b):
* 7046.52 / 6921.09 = 3.43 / 1.848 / 1.584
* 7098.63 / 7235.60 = 3.48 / 1.908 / 1.573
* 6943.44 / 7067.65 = 3.63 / 1.78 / 1.853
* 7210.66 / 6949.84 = 2.75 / 1.475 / 1.279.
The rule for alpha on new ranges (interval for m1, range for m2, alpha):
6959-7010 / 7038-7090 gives 0.50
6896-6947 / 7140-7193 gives 0.41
